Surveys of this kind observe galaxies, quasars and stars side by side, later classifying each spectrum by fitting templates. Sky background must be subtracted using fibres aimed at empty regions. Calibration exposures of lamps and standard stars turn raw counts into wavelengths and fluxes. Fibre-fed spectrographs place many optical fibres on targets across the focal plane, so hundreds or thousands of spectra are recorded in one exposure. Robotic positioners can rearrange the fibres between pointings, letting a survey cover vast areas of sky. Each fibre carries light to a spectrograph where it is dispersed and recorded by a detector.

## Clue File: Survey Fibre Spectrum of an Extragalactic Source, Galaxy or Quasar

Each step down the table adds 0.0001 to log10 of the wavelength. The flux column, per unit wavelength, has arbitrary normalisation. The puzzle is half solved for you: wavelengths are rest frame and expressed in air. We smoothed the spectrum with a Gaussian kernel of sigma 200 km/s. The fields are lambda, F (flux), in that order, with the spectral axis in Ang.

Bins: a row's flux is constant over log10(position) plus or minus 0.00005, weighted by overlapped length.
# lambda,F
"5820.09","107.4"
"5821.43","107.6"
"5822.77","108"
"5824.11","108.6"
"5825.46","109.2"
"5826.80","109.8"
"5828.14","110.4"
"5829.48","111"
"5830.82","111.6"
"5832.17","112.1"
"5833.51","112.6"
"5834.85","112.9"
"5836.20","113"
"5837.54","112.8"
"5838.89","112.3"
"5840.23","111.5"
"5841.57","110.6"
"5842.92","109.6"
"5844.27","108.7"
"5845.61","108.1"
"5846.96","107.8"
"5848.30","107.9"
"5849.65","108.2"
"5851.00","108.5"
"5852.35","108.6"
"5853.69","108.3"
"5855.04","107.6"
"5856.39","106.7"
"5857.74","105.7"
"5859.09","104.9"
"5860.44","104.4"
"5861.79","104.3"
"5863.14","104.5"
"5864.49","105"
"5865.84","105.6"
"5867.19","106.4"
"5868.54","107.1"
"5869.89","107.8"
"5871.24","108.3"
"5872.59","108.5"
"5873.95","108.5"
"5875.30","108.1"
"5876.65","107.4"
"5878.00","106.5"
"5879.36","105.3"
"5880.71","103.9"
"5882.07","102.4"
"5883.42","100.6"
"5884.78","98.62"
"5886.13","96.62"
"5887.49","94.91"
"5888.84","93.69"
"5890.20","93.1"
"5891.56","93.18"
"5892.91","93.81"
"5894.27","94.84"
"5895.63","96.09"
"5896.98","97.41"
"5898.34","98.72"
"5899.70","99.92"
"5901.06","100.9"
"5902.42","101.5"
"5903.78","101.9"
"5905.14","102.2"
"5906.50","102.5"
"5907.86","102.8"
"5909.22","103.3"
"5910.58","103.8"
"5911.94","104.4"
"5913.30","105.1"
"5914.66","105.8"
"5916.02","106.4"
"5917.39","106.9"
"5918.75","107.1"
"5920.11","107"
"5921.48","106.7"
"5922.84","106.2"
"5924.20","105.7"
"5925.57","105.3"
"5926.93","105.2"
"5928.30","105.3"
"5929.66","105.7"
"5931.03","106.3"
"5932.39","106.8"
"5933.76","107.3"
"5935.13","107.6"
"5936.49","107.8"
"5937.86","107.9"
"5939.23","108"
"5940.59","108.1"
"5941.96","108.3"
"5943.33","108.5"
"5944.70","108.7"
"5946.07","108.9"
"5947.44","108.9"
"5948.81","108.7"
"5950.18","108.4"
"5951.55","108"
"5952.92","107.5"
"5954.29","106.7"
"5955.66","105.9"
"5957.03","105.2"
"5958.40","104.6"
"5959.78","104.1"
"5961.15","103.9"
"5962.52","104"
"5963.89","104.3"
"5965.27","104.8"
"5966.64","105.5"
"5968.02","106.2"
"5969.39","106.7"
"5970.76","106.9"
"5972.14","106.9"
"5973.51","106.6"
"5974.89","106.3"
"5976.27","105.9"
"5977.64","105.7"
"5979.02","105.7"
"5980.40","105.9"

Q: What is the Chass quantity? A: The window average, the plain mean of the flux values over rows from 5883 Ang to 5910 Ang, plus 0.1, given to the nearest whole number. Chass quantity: 98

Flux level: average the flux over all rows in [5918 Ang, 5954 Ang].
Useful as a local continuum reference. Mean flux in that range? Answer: 107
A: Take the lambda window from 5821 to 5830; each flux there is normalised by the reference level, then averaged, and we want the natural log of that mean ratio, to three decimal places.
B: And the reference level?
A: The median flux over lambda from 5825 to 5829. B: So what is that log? -0.005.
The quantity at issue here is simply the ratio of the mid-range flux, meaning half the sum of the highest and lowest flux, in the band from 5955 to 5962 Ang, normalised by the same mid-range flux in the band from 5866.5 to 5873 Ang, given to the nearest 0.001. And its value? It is 0.976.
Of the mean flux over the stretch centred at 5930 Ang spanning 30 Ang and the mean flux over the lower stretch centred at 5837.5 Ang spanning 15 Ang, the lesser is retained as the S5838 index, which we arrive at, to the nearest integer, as 107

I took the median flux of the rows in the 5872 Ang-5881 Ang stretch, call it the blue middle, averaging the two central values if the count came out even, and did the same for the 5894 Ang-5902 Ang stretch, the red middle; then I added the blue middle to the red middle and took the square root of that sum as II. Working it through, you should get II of 14.3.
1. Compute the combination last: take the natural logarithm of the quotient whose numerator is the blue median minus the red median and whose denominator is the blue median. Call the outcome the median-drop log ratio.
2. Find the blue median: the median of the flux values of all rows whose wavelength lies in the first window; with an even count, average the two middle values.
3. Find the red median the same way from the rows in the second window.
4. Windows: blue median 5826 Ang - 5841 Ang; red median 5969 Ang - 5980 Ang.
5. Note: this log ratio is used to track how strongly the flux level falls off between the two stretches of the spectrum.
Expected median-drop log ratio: -3.0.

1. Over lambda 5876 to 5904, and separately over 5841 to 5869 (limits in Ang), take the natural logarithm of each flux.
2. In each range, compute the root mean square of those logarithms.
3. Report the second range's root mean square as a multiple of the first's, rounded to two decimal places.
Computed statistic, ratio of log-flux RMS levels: 1.02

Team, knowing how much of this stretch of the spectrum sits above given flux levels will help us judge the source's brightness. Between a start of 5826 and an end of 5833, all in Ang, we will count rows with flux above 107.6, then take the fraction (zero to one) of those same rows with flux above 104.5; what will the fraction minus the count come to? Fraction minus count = -4.0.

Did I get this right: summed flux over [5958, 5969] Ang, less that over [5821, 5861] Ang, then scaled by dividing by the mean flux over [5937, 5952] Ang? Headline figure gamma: -23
